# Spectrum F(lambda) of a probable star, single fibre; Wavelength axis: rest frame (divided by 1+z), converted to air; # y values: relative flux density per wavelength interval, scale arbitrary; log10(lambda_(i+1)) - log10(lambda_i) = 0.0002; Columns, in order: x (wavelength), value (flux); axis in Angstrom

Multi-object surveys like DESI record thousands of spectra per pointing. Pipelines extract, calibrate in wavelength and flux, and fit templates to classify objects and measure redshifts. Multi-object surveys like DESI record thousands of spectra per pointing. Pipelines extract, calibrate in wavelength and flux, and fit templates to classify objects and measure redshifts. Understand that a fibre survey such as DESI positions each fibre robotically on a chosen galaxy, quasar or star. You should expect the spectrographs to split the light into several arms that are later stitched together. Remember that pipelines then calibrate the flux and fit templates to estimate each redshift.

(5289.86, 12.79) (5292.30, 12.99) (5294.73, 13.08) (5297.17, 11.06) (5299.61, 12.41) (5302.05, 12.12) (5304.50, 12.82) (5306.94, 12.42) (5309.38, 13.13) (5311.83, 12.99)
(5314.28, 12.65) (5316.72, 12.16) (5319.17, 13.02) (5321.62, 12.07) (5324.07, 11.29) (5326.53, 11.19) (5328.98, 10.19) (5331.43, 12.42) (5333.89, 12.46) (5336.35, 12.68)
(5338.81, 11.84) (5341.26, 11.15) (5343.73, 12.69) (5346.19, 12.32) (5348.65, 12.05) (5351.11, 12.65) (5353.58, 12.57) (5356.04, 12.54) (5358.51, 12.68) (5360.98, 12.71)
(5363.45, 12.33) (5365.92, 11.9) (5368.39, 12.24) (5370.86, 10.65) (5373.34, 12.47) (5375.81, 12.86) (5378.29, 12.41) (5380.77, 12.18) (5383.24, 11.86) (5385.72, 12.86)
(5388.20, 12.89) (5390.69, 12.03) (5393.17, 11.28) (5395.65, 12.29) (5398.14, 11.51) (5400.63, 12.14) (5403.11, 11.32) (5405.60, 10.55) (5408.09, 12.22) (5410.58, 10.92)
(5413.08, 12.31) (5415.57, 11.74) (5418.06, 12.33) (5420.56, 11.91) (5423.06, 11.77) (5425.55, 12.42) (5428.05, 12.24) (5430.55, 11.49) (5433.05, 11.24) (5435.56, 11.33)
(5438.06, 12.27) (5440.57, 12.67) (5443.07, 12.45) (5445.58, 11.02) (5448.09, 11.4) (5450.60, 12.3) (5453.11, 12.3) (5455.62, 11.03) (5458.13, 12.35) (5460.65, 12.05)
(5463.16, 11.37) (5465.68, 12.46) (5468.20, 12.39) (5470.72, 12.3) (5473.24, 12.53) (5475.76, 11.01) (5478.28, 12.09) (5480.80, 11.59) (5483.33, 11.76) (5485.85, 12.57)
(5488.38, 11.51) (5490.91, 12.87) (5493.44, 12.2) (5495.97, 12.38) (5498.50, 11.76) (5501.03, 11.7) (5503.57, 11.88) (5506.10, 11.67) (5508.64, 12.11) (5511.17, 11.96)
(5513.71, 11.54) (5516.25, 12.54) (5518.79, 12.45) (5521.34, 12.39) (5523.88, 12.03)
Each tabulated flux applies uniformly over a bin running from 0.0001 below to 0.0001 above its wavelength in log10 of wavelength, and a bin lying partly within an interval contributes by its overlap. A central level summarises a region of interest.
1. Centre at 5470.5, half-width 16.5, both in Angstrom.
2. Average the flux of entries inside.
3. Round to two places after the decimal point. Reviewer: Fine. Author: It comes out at 11.96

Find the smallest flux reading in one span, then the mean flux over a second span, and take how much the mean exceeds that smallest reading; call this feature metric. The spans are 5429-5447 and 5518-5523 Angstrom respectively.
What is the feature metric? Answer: 1.4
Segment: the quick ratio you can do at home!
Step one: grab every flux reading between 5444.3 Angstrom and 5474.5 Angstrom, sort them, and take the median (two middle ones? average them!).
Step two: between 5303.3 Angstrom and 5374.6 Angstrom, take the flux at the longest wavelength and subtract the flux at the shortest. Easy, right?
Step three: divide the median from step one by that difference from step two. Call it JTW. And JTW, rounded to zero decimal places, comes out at -35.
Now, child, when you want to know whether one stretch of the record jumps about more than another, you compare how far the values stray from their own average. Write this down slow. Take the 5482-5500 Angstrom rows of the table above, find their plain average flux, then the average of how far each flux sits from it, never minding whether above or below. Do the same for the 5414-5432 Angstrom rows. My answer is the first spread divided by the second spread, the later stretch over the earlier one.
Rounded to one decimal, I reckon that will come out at 1.4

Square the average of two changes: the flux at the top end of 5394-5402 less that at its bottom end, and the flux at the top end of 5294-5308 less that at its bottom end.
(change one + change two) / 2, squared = 0.16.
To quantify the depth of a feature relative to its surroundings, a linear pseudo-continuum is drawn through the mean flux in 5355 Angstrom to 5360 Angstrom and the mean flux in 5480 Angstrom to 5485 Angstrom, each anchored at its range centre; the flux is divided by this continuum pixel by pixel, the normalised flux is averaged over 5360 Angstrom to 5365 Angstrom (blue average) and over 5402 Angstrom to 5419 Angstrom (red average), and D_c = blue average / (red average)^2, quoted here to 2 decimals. 1.10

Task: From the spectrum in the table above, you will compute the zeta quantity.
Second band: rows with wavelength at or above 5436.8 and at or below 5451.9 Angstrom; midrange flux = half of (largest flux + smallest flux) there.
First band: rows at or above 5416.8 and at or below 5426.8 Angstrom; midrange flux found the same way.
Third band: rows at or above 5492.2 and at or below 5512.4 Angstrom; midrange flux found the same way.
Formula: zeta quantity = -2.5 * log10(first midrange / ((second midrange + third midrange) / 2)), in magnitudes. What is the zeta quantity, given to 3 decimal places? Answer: -0.014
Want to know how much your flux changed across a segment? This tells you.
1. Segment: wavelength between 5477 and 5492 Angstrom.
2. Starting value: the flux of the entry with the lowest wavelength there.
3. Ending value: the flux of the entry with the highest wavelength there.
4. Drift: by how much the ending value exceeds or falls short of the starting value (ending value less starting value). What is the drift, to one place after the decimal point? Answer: 0.8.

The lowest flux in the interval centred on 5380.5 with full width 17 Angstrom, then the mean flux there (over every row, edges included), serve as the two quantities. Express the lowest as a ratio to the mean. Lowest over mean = 0.95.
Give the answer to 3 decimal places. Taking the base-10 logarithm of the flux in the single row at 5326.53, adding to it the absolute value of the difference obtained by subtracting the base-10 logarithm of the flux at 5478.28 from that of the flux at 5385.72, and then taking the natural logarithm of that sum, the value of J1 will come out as 0.073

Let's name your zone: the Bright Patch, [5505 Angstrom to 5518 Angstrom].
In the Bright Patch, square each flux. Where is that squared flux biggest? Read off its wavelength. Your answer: 5516.25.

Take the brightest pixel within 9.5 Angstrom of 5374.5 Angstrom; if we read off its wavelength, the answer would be 5375.81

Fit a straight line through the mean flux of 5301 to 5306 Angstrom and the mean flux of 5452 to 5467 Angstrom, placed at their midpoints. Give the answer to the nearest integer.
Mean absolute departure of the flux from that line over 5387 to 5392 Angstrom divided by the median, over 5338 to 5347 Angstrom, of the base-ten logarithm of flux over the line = -47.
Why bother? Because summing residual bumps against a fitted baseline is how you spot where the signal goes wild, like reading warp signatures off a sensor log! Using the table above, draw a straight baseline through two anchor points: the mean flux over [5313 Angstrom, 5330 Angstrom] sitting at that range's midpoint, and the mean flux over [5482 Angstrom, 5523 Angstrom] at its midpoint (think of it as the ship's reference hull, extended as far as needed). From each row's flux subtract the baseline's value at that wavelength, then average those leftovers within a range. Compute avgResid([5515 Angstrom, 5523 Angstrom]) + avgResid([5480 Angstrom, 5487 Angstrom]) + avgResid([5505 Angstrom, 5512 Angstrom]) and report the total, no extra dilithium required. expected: 0.10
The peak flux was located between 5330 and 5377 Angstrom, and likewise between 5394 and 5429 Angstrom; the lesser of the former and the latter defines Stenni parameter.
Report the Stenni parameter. 12.4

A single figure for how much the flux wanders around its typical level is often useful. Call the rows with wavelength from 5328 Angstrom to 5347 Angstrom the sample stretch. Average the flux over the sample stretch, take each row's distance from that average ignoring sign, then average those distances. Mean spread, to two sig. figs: 0.68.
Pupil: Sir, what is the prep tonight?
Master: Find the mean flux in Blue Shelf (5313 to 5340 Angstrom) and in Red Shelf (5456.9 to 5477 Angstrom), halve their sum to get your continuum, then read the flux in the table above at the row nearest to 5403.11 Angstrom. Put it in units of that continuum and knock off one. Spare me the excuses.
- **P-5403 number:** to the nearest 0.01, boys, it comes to -0.06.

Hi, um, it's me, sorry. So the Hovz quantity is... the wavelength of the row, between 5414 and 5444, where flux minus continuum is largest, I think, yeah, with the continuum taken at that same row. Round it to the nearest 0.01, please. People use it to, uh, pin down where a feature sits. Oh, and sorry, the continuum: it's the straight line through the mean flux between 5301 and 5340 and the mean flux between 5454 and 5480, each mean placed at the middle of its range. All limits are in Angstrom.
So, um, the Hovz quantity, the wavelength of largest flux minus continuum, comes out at 5440.57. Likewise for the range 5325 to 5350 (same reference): 5343.73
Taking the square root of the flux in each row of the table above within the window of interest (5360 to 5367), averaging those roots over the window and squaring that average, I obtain 12.3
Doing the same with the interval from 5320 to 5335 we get 11.6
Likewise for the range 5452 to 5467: 11.9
